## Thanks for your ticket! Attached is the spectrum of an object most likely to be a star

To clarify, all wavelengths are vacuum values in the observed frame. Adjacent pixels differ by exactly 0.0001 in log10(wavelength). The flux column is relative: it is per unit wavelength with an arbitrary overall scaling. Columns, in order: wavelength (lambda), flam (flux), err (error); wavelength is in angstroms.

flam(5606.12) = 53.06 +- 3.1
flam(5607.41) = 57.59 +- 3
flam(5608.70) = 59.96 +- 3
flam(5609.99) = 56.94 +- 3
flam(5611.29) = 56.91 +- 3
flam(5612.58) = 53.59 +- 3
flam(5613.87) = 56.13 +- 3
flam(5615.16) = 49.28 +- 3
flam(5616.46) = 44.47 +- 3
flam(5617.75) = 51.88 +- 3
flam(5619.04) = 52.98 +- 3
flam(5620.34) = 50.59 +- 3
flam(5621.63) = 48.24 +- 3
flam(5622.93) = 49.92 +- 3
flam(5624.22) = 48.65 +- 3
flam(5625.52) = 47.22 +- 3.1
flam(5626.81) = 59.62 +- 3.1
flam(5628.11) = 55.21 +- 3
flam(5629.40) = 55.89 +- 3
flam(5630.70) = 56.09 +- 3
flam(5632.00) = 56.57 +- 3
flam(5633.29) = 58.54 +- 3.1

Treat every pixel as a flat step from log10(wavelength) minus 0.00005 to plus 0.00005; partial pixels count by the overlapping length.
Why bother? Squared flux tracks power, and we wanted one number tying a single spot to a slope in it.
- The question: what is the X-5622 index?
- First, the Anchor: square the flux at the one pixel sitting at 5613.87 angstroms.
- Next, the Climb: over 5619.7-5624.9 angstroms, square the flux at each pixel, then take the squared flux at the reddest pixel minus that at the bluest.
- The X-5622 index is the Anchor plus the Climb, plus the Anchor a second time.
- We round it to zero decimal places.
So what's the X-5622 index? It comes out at 6109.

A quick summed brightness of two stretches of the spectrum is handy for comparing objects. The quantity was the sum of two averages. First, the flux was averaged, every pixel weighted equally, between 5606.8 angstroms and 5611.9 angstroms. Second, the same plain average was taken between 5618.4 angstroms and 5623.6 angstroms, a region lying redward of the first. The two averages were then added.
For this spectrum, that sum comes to 108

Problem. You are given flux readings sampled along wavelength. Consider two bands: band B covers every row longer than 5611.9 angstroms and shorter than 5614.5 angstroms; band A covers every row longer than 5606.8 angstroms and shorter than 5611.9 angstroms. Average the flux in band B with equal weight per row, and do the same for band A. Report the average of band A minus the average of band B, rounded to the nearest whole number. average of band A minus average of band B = 3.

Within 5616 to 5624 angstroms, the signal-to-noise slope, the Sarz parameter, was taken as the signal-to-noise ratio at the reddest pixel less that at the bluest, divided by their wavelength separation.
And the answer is 0.28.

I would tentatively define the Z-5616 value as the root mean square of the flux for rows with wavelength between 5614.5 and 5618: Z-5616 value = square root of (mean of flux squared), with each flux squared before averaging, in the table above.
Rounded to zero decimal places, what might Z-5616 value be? 49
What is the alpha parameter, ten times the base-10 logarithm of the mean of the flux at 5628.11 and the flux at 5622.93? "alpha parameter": 17.21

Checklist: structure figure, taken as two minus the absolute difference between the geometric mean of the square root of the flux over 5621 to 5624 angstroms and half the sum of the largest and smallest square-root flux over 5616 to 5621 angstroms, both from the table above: 1.97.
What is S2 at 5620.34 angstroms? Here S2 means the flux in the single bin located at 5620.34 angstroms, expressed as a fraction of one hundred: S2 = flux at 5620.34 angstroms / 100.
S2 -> 0.51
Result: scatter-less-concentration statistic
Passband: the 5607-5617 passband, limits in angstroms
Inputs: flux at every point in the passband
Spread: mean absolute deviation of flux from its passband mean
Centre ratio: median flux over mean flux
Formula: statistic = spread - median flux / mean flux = 2.9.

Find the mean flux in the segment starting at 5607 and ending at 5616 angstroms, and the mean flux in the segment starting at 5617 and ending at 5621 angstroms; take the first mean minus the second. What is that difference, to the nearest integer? 4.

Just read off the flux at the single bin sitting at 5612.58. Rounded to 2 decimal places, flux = 53.59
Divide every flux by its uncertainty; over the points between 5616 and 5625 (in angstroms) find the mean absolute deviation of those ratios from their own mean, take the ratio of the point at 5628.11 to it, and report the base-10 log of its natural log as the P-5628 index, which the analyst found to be 0.52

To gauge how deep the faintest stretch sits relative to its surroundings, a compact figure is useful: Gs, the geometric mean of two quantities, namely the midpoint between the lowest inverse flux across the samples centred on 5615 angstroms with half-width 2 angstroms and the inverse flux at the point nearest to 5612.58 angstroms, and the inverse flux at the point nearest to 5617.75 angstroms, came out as 0.0187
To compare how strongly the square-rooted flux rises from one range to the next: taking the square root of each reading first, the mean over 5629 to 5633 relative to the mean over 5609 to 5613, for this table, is 1.00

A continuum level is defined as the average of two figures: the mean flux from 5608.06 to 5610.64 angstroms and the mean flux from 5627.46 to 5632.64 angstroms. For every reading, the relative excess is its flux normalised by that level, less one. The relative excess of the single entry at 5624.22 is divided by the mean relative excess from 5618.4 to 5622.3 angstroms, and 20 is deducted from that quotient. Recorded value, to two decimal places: -18.70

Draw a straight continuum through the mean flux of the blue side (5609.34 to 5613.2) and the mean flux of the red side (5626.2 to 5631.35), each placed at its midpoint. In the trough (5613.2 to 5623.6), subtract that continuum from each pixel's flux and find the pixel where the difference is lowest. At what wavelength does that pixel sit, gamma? 5616.46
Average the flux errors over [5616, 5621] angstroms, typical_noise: 3.00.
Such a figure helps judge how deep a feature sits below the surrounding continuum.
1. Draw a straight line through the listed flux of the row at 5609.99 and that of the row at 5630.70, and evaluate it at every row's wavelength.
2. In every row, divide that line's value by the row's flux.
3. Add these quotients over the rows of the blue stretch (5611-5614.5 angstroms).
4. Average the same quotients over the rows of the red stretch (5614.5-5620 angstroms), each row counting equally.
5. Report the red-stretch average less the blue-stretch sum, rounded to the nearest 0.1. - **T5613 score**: -1.9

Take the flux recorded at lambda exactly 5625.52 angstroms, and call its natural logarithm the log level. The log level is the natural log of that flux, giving 3.85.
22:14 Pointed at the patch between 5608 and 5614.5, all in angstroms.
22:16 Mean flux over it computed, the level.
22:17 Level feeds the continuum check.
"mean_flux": 57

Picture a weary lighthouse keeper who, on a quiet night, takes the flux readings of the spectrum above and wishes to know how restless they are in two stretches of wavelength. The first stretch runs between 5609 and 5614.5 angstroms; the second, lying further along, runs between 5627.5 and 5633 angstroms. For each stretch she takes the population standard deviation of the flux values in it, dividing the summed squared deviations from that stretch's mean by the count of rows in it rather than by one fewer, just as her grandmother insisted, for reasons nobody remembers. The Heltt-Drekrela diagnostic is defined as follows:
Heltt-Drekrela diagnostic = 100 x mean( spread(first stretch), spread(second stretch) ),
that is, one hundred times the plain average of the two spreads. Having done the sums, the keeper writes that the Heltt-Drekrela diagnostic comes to 93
